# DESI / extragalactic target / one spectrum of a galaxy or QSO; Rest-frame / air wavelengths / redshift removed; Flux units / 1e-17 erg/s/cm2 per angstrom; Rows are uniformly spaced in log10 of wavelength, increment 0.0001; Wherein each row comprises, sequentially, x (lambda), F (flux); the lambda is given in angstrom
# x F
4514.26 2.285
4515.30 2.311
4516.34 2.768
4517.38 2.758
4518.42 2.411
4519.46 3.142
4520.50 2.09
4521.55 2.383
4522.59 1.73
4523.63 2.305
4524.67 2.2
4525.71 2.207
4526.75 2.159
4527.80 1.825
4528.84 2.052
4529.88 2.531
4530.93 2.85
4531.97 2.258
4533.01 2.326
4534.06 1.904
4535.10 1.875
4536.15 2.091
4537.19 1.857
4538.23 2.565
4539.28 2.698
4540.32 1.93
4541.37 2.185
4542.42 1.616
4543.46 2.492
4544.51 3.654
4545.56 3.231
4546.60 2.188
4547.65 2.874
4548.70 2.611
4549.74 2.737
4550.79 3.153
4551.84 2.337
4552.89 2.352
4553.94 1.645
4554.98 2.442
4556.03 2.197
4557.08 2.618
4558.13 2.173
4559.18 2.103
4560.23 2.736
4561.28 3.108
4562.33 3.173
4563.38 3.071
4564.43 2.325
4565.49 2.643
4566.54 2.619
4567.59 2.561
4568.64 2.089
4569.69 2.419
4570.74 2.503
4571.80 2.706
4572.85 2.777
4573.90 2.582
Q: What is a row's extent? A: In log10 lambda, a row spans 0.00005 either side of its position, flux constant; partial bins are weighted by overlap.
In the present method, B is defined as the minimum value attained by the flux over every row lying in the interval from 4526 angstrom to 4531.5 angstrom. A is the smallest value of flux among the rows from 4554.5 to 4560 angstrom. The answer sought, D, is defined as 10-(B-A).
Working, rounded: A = 2.103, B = 1.825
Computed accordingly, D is 10.3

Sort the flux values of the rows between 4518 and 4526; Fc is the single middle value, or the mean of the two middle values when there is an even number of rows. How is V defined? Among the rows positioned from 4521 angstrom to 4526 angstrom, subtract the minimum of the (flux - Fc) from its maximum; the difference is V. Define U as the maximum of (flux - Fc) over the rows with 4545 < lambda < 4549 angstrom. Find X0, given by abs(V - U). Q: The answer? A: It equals 0.32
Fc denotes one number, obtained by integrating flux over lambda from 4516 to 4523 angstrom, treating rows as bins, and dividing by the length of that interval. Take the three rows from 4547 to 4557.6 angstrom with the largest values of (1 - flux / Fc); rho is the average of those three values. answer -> 0.17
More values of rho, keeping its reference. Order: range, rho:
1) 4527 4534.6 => 0.22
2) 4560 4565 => -0.10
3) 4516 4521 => 0.02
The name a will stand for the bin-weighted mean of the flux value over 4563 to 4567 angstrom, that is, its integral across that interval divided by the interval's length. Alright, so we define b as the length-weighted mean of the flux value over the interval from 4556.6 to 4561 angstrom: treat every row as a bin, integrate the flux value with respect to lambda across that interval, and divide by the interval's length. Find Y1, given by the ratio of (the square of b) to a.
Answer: 2.26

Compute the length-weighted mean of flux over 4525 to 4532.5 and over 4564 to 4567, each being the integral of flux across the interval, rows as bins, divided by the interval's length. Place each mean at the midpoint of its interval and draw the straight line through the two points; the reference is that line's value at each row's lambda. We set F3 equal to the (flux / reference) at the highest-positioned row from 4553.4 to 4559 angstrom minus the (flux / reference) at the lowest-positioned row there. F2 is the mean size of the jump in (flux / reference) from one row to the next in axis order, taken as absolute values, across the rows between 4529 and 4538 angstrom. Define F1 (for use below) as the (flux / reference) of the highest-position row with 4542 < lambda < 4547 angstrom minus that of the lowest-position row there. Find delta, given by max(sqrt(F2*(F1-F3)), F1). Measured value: 0.231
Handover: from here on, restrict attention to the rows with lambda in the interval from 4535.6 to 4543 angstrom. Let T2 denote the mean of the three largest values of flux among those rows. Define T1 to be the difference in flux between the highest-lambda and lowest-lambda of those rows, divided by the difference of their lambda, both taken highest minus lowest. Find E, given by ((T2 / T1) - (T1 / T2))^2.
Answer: 1072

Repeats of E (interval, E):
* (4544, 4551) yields 1757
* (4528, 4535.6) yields 8253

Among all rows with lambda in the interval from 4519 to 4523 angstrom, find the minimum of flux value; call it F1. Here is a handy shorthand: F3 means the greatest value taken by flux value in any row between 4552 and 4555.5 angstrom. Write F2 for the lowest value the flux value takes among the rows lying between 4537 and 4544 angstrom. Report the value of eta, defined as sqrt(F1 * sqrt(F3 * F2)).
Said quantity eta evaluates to 1.85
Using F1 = 1.73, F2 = 1.616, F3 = 2.442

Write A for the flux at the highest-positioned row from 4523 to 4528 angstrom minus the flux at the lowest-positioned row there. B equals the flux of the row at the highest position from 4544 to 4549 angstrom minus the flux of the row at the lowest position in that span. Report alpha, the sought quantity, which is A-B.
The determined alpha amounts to 0.6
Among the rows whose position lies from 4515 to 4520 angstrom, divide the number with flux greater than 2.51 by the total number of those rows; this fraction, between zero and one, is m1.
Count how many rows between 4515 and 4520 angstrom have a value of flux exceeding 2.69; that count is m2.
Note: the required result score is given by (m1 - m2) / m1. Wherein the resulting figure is -4.0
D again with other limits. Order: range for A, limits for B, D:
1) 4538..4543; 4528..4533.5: 9.6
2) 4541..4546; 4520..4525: 9.9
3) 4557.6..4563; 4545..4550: 9.9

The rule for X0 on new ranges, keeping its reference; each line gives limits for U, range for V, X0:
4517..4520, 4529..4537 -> 0.09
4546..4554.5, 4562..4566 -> 0.05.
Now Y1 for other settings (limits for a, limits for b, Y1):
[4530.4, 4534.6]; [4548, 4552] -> 3.25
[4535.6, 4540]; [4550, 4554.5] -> 2.51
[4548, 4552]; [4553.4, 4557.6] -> 1.81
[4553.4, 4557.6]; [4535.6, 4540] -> 2.34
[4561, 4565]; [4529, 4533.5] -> 2.08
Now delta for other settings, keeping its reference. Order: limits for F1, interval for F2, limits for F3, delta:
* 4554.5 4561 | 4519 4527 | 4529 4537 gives 0.236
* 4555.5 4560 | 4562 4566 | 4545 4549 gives 0.187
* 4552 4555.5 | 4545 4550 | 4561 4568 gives 0.243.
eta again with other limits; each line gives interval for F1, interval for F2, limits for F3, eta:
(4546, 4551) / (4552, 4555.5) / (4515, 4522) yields 2.23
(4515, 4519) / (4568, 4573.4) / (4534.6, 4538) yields 2.20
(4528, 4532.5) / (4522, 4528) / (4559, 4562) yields 2.18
